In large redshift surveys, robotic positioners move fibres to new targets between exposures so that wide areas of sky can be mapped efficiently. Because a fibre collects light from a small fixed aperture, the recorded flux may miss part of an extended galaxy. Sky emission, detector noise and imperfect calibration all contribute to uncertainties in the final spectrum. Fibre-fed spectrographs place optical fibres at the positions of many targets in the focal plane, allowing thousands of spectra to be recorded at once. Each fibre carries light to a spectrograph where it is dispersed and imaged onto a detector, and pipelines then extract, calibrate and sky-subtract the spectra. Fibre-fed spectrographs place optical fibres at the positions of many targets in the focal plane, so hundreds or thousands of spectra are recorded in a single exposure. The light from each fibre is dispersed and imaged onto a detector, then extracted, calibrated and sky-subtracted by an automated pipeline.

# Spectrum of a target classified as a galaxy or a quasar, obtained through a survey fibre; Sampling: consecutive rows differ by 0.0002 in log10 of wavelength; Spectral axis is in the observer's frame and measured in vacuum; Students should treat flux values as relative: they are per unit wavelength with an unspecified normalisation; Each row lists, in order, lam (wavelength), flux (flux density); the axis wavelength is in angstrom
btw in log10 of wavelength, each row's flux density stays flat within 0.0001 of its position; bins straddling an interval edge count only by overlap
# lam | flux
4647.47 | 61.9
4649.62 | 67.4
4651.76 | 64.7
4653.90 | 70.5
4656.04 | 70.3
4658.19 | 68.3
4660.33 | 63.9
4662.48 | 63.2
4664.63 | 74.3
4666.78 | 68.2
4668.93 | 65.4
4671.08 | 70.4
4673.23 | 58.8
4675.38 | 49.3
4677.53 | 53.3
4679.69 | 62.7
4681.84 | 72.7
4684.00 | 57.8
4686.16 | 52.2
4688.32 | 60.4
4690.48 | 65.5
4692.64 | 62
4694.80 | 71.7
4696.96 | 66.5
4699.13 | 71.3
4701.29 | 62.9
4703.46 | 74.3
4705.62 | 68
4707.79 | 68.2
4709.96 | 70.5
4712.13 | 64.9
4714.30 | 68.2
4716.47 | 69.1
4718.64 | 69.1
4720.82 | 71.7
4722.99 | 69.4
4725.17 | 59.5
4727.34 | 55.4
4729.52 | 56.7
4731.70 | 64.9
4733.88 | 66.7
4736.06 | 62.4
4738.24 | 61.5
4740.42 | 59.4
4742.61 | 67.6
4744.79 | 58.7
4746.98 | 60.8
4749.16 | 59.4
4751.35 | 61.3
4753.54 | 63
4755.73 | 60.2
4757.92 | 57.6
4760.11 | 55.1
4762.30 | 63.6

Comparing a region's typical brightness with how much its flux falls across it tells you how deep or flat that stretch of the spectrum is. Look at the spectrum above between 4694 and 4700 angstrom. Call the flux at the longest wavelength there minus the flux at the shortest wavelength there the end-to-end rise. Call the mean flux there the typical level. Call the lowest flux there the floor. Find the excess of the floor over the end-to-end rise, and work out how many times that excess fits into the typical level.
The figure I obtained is 1.04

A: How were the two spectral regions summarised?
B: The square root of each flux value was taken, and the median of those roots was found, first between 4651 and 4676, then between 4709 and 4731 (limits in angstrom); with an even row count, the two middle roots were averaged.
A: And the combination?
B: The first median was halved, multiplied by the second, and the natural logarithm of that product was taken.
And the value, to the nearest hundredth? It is 3.52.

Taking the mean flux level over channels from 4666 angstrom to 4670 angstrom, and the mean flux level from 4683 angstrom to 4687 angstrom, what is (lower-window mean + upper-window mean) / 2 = 60.9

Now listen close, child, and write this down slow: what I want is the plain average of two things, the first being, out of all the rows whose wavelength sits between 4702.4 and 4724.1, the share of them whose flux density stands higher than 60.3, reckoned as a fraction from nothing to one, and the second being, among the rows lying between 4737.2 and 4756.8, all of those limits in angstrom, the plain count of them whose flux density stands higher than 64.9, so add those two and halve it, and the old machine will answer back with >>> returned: 1.0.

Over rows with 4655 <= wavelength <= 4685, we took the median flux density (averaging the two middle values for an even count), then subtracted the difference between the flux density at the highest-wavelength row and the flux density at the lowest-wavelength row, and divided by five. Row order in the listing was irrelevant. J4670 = 15.4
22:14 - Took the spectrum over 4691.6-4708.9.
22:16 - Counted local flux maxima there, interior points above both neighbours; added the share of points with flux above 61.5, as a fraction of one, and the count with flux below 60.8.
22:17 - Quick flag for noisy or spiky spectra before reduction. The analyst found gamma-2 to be 4.0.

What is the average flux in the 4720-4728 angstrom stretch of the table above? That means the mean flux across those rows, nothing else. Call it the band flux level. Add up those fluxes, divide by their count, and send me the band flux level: 64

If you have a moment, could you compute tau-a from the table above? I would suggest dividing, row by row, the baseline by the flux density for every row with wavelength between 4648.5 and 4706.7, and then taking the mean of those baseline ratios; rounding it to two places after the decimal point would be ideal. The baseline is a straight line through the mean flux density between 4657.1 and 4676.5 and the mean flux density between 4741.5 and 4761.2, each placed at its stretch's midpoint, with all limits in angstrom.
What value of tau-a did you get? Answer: 1.00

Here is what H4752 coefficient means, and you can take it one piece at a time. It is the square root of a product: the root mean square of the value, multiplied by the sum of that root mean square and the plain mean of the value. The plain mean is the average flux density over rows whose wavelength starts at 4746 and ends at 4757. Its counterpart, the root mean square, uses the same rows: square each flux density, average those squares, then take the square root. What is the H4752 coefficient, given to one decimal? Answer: 86.2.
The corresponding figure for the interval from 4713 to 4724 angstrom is 98.3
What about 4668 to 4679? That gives 84.6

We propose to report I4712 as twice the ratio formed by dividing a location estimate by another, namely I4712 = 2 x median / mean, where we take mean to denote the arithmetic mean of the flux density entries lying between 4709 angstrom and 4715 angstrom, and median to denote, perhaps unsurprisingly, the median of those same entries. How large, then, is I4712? 2.01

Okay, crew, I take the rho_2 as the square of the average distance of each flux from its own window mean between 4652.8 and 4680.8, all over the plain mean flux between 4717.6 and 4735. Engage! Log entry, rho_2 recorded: 0.474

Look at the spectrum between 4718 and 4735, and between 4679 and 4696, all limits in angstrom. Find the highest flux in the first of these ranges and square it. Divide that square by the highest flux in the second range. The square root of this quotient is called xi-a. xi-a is 8.41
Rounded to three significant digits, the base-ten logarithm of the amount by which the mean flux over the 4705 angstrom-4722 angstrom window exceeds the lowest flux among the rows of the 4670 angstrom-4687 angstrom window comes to 1.29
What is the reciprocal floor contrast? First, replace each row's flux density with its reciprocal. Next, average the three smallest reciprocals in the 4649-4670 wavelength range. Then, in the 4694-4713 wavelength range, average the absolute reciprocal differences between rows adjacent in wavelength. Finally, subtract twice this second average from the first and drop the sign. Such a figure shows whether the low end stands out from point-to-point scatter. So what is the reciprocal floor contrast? 0.0116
